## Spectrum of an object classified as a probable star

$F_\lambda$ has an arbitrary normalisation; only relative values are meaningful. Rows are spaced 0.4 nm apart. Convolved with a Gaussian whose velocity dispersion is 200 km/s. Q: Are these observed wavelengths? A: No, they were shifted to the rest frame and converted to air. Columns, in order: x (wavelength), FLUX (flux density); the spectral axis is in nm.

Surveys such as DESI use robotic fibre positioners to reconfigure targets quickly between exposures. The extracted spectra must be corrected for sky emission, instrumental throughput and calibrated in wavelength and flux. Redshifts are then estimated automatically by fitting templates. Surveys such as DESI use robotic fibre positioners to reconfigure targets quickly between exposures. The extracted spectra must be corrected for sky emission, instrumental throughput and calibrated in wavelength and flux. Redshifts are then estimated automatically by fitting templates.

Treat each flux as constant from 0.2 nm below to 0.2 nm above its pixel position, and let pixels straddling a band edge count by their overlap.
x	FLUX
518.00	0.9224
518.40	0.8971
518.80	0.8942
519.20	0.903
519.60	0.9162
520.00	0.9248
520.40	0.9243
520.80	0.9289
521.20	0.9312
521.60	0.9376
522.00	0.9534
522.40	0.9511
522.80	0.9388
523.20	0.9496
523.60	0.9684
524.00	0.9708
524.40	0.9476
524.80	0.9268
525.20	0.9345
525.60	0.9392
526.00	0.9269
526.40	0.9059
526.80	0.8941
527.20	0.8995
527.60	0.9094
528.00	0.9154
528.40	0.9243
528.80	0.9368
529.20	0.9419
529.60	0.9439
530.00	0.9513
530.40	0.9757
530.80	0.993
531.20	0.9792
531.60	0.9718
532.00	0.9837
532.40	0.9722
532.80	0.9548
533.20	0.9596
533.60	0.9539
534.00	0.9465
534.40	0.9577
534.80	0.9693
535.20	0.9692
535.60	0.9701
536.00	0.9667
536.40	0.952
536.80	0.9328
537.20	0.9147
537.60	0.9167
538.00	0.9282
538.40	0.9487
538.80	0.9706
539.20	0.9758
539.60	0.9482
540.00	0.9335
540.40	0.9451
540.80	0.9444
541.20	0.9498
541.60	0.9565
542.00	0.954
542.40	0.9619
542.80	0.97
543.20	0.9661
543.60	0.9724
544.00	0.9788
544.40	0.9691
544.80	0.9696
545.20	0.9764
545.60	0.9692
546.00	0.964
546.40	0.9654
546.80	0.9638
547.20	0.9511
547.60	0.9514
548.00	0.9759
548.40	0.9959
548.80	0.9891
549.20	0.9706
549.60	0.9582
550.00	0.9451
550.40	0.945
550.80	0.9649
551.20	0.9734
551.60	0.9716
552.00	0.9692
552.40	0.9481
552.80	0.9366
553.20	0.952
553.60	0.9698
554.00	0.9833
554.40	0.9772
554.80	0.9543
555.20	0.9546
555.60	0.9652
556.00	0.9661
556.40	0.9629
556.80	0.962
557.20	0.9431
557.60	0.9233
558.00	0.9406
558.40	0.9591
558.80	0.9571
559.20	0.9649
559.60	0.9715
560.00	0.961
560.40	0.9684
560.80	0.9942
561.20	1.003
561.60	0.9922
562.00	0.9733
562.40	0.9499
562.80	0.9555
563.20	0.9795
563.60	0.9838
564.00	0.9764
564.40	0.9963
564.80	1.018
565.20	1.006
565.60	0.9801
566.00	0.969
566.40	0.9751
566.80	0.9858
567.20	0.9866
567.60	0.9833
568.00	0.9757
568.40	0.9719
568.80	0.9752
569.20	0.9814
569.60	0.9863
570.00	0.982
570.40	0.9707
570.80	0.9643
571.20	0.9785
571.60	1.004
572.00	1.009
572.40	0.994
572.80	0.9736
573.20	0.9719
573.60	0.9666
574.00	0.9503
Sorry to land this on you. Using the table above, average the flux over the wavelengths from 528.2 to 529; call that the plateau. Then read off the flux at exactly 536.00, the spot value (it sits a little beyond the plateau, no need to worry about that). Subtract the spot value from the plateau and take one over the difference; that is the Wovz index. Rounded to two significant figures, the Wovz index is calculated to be -28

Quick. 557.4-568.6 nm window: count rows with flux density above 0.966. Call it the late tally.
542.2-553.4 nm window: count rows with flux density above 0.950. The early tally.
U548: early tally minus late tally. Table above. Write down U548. 4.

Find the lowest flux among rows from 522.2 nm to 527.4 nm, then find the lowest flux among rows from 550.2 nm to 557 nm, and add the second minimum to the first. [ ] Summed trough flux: 1.83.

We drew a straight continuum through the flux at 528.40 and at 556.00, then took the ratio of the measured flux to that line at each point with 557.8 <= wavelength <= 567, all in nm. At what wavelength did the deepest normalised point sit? 558.00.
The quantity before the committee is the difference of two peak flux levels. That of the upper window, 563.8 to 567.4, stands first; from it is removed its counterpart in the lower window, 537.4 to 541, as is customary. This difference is 0.042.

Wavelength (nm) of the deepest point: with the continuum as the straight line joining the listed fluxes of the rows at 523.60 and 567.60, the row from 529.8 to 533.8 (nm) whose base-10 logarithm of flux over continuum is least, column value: 530.00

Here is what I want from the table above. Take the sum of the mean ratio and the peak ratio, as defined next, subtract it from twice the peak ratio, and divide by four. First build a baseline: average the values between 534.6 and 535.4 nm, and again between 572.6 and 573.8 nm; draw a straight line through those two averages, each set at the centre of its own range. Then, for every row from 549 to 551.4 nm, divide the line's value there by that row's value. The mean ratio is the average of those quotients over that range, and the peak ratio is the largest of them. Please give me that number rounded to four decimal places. 0.0039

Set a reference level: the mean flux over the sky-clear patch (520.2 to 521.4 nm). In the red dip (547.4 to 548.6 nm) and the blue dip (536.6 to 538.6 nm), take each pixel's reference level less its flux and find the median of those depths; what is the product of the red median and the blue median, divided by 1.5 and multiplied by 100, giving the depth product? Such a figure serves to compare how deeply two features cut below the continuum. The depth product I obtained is 0.000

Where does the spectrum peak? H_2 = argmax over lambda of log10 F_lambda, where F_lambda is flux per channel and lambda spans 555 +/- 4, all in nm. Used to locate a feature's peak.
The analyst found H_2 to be 554.00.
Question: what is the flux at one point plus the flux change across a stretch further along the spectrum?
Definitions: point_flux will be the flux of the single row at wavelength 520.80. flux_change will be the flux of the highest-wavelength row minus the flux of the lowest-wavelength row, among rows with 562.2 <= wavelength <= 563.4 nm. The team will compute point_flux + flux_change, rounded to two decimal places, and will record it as 0.96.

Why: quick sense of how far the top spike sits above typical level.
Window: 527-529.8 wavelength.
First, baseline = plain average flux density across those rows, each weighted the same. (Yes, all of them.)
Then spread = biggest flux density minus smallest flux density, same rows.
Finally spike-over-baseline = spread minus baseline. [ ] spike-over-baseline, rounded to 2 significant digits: -0.88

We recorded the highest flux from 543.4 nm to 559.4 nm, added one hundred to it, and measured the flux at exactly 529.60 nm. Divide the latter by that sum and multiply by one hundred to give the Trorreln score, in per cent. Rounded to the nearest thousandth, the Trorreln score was 0.935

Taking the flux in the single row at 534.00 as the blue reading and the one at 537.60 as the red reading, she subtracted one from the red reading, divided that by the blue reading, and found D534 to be -0.088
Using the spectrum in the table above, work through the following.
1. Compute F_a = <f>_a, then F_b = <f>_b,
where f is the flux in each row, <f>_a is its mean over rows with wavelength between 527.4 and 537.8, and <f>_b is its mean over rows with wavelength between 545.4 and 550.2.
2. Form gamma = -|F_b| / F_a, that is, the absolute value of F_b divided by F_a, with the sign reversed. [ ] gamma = -1.01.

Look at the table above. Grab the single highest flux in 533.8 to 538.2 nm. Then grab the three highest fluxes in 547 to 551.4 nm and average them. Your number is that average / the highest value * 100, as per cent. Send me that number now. 101.7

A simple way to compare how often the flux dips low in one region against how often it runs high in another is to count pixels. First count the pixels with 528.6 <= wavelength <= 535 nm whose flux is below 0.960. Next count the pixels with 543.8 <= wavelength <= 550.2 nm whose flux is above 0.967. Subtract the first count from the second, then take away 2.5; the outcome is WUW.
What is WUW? -2.5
